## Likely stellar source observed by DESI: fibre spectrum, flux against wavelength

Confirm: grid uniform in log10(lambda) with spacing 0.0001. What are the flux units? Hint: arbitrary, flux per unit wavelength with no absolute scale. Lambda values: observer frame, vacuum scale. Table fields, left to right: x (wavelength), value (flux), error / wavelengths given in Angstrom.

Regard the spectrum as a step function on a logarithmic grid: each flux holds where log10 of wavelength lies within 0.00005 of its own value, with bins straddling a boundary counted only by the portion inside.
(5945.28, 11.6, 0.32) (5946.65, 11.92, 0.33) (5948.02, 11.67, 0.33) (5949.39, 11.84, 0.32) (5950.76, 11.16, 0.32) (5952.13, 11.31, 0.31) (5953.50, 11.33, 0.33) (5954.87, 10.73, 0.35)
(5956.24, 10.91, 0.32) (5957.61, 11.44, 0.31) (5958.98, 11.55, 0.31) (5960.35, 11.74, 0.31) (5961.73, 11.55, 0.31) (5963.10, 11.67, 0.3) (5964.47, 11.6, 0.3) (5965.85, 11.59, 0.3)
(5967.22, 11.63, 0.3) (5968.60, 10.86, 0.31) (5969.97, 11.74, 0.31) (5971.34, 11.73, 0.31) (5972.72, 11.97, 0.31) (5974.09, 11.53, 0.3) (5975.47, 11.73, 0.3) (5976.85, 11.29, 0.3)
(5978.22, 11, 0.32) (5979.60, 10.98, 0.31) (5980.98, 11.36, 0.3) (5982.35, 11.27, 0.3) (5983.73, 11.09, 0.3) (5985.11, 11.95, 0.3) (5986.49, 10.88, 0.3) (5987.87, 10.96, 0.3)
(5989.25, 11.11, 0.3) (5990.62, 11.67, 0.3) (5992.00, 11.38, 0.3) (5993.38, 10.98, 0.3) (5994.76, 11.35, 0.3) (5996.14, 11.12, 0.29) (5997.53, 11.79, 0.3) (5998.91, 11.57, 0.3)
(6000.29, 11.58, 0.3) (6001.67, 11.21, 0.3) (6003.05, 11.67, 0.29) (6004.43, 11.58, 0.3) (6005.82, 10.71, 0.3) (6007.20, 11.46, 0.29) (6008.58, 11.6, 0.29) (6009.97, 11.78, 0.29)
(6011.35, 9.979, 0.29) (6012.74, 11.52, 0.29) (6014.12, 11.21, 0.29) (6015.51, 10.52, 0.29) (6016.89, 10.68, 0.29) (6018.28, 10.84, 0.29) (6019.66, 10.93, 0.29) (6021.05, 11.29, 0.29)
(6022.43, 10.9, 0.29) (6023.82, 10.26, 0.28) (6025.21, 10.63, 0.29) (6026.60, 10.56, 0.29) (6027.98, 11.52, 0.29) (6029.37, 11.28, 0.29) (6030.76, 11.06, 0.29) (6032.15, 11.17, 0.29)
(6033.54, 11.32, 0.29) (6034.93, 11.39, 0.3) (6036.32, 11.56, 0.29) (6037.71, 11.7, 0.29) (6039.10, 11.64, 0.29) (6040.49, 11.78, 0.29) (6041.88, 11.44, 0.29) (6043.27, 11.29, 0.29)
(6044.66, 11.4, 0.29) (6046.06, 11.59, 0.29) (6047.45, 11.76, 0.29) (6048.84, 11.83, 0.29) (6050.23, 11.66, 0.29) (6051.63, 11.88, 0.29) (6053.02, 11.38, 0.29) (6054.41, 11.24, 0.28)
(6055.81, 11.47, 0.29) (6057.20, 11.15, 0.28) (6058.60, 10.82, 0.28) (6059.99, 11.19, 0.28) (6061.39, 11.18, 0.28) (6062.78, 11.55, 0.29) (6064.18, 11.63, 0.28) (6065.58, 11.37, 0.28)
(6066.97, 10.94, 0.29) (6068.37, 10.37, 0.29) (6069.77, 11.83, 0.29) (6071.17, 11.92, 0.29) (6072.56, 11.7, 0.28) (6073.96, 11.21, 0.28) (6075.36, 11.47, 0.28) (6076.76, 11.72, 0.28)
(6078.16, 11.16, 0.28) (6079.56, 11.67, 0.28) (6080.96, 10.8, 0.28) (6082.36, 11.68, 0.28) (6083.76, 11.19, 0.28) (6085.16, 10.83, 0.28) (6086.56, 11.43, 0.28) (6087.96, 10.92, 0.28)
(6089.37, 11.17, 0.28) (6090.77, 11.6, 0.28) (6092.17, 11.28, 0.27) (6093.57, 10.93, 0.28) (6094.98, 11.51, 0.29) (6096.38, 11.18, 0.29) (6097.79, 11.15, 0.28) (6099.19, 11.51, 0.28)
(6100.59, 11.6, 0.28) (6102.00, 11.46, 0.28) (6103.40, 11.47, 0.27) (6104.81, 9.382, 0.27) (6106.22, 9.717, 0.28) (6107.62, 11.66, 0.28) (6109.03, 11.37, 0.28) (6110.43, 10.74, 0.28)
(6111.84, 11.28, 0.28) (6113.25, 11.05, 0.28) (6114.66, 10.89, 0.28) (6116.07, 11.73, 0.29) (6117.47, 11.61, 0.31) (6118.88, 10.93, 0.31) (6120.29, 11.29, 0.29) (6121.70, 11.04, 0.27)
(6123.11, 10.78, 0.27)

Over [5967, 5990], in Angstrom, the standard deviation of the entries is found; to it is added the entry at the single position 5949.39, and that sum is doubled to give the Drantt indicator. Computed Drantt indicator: 24.4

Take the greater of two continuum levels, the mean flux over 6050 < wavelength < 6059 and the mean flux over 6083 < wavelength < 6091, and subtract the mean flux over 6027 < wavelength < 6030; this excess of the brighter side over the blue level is 0.0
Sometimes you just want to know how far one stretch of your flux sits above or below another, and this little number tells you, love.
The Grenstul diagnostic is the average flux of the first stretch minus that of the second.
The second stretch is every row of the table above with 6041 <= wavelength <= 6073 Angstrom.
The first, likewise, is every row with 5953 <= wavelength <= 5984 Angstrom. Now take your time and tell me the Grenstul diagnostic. 0.0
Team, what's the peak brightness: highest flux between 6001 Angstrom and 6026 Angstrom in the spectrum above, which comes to 11.78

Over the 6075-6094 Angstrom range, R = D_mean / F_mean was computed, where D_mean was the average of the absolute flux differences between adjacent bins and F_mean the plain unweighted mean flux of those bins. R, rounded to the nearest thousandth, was 0.044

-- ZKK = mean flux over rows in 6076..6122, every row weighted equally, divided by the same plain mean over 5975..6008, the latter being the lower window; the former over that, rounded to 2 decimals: 0.99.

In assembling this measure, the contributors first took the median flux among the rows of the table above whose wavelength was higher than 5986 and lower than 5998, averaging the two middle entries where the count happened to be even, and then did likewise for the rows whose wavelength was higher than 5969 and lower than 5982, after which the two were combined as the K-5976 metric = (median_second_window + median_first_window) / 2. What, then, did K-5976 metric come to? 11.3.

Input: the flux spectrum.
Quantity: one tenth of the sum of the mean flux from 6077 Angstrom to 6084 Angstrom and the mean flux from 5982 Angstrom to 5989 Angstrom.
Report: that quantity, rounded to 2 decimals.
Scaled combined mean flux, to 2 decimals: 2.25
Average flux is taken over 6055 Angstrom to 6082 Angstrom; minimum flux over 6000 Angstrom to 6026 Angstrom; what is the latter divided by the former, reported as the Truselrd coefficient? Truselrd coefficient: 0.881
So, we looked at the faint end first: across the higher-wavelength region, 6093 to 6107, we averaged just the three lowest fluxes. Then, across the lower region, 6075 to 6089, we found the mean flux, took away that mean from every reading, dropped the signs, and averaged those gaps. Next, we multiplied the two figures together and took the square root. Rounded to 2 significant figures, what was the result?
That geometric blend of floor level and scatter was 1.8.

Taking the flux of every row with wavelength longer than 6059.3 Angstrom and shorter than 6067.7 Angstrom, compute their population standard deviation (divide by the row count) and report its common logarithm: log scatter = -0.63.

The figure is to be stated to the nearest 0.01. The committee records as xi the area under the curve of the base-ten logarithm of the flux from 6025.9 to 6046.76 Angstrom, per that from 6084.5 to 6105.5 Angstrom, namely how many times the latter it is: 1.00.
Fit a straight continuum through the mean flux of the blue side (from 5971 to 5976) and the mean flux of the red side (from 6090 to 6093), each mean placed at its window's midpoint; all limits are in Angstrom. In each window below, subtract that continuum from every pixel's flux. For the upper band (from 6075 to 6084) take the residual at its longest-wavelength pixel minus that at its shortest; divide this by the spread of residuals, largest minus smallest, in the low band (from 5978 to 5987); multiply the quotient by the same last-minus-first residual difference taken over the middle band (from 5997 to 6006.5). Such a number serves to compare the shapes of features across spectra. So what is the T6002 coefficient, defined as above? 0.26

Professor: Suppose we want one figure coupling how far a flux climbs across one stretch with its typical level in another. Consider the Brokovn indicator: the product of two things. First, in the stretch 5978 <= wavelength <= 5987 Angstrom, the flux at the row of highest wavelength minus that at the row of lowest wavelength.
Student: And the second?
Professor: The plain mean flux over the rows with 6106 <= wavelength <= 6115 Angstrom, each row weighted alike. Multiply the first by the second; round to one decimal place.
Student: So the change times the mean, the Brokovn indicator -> -1.3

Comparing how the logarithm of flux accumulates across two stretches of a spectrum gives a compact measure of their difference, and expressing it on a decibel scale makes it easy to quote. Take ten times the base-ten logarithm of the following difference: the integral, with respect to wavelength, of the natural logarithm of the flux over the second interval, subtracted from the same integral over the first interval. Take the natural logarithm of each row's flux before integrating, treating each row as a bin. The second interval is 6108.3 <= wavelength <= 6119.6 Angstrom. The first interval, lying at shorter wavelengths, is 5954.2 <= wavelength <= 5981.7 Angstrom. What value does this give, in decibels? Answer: 16.0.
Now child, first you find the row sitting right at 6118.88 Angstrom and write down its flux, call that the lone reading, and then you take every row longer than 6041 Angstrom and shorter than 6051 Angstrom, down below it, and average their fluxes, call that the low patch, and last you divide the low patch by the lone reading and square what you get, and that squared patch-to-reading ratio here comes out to 1.12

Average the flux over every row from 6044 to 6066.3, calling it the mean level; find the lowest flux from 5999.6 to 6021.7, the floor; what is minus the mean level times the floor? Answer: -114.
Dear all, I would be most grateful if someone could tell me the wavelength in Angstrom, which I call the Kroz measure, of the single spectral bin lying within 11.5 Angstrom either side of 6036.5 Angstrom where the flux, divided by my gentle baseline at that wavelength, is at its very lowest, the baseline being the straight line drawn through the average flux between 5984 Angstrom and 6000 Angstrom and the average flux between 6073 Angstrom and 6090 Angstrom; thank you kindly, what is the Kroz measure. 6026.60 Angstrom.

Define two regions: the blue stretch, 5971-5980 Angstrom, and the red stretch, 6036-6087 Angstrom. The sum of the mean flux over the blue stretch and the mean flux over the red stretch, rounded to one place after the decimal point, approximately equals 22.9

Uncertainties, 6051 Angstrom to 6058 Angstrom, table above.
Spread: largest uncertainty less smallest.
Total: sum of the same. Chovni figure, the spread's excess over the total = -1.4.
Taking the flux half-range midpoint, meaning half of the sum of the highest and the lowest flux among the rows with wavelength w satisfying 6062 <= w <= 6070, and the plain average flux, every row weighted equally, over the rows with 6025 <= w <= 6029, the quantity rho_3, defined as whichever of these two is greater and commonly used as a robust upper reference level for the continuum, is 11.1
